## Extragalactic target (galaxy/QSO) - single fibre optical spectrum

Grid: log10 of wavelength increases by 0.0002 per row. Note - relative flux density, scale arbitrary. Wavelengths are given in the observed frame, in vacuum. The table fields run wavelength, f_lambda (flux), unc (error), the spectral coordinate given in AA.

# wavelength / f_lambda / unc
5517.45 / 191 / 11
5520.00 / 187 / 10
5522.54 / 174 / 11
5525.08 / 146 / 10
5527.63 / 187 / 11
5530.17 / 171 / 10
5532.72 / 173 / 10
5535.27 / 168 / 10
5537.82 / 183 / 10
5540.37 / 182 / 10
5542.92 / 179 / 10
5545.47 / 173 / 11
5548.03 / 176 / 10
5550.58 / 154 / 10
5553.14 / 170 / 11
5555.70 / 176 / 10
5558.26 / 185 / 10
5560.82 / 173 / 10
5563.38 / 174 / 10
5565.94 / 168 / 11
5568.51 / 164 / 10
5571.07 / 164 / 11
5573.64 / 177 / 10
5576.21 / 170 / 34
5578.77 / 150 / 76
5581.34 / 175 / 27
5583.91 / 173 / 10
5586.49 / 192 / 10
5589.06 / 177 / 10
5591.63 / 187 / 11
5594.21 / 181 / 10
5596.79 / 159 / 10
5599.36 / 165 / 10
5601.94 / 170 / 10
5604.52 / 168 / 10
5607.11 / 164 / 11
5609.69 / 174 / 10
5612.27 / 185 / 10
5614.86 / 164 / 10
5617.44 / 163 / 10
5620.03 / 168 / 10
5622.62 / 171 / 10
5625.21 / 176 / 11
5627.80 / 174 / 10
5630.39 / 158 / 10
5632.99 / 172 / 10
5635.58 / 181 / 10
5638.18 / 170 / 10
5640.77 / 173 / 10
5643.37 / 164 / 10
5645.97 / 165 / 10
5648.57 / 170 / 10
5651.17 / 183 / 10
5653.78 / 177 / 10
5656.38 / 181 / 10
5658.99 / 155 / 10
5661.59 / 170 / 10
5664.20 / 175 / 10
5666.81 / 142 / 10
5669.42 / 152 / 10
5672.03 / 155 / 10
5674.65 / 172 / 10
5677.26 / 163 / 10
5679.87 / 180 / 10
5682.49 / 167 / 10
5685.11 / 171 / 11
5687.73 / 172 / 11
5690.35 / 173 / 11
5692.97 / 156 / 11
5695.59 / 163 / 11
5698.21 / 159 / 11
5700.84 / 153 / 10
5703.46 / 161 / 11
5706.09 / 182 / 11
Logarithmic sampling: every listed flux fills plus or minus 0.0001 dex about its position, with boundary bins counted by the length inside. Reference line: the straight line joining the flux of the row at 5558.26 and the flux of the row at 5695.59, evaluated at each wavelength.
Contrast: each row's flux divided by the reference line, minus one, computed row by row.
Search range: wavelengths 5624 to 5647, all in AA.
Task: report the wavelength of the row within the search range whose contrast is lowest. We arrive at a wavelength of 5630.39 AA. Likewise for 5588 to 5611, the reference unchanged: 5596.79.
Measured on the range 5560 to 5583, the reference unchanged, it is 5578.77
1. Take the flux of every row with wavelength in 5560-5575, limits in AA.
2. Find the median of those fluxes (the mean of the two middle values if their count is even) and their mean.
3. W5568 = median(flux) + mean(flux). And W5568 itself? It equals 340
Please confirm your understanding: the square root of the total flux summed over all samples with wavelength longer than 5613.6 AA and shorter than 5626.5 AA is 29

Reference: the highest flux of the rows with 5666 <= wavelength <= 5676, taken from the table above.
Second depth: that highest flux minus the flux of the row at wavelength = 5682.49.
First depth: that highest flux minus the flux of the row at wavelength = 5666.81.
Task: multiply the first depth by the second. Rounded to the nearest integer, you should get 150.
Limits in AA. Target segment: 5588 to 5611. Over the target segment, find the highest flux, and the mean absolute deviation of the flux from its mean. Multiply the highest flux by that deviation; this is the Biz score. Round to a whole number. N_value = 1344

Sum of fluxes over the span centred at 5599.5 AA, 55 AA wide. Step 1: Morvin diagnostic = 3609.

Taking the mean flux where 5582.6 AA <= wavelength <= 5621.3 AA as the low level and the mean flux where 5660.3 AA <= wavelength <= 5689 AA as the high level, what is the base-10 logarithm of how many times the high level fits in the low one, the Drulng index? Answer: 0.019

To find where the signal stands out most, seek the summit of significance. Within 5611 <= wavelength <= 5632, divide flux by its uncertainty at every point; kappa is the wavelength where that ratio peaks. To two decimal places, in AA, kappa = 5612.27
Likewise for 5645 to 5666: 5651.17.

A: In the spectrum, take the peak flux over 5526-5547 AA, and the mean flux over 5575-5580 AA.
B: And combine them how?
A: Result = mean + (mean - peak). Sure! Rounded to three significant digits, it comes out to 133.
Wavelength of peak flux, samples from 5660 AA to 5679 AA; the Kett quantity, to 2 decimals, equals 5664.20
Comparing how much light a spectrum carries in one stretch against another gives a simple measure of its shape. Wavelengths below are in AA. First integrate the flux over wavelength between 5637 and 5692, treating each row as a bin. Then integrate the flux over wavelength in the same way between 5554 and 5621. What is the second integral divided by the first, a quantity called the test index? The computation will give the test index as 1.25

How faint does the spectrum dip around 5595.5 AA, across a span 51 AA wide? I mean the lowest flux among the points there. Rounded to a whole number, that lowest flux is 150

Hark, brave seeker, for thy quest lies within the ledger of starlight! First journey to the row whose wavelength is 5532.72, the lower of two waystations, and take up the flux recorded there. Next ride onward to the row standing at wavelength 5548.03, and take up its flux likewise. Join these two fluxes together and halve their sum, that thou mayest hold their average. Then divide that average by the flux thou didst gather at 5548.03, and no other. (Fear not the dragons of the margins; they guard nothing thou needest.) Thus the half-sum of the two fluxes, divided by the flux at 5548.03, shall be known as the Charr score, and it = 0.99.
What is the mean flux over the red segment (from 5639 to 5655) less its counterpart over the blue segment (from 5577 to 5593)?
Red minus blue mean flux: -3.7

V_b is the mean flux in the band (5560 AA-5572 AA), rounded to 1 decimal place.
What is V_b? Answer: 168.6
